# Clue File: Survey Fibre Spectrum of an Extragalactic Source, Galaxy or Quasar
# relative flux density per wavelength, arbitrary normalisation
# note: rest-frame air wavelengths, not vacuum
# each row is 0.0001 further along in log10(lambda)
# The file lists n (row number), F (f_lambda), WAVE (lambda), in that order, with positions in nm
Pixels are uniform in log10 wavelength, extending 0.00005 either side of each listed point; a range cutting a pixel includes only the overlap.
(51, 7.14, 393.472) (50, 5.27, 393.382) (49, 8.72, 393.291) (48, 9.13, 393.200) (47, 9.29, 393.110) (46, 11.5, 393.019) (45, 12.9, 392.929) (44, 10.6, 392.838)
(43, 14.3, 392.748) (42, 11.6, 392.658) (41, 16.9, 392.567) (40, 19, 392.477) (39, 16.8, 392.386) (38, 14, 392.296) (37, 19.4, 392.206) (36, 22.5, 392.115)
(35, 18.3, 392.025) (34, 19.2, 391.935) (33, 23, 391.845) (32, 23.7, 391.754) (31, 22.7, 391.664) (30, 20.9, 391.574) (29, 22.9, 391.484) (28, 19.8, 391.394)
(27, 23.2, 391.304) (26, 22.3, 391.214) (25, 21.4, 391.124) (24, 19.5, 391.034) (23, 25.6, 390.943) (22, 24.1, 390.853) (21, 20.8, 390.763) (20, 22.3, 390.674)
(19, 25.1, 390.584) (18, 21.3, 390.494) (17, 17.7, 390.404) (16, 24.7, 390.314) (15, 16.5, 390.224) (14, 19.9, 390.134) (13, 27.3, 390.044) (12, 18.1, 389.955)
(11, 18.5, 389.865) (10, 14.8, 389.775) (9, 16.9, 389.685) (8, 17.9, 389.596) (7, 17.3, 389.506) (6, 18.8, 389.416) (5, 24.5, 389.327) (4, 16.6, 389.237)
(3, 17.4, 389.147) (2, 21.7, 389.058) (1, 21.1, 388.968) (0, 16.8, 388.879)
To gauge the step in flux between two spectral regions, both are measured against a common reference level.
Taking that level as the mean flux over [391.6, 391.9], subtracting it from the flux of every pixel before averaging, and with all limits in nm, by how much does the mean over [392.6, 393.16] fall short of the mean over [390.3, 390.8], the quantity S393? 10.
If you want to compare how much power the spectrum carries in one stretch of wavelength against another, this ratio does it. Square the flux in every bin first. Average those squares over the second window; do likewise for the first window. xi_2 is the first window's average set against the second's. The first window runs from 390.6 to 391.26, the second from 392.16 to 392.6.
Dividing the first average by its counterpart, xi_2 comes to 1.7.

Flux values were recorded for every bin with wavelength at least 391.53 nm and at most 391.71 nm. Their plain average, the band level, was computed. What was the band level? 22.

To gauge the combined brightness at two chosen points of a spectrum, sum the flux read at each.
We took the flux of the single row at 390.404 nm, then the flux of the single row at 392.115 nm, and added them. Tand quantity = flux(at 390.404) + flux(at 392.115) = 40.2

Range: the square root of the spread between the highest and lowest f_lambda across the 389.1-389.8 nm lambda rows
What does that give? 3.1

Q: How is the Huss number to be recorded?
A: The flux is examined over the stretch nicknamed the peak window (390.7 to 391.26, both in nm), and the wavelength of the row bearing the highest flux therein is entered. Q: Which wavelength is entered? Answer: 390.943 nm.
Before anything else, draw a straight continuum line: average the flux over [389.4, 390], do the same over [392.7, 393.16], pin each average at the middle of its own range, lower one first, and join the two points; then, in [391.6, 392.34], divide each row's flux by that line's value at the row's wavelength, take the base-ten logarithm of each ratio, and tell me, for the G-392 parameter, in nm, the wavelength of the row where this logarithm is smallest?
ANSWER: 392.296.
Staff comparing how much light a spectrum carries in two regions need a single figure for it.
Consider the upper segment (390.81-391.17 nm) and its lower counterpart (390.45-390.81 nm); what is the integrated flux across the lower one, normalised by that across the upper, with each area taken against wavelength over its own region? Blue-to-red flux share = 0.99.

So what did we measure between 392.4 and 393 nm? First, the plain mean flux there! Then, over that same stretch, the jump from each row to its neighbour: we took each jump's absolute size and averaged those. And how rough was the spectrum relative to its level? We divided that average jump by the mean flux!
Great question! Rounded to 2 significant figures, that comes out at 0.23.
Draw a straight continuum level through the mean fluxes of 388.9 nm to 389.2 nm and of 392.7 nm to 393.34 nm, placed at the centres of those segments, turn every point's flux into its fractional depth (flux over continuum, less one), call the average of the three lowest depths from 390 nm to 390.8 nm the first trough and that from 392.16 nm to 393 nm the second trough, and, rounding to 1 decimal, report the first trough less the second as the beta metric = 0.0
